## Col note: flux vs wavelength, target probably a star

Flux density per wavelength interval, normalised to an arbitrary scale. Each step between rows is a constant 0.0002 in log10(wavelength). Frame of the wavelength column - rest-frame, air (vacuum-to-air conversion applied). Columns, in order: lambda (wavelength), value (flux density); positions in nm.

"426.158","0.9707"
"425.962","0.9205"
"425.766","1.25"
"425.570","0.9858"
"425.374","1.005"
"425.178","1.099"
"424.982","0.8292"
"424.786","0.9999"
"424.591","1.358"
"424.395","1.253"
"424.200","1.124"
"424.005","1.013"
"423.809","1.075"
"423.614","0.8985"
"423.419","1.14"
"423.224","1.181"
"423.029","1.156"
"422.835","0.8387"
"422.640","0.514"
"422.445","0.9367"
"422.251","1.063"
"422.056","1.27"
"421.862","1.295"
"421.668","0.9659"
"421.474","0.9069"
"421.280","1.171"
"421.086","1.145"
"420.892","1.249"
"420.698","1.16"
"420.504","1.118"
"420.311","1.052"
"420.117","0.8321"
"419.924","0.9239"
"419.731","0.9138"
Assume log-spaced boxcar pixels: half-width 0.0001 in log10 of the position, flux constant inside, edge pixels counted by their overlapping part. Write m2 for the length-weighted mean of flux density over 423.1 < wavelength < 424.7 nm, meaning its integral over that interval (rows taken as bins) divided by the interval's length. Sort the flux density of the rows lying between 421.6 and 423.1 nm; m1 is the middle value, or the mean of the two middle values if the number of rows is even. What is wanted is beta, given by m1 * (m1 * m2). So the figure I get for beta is 1.16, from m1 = 1.01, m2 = 1.130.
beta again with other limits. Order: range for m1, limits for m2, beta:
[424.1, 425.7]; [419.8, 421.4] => 1.19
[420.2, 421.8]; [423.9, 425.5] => 1.39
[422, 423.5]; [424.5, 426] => 1.29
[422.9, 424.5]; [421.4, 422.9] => 1.25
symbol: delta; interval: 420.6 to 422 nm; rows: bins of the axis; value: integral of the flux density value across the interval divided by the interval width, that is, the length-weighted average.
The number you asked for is 1.13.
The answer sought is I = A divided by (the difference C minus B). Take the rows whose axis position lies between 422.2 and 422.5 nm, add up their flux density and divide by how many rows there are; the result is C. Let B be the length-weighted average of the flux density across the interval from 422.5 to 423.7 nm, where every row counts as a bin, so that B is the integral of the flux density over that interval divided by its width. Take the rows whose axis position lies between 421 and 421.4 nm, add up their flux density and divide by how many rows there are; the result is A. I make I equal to 26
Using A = 1.16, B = 0.95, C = 1.00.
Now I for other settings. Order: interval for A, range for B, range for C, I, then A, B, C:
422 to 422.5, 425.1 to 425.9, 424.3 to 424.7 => 5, 1.09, 1.08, 1.31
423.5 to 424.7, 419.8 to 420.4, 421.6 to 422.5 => 7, 1.12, 0.93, 1.11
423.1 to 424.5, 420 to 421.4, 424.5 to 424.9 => 14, 1.10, 1.10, 1.18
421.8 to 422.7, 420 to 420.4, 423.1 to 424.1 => 8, 1.02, 0.94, 1.06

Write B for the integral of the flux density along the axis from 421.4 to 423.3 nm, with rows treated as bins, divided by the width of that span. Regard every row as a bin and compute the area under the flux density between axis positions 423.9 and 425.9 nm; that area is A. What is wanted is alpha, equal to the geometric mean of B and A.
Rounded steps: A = 2.18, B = 1.01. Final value 1.48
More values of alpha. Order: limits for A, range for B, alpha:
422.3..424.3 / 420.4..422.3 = 1.50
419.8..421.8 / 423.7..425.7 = 1.51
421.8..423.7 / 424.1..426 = 1.46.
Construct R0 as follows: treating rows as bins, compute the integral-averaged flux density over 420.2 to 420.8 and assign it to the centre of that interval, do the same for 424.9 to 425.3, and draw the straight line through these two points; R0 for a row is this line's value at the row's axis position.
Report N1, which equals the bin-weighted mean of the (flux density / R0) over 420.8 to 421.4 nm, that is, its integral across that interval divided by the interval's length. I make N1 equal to 1.08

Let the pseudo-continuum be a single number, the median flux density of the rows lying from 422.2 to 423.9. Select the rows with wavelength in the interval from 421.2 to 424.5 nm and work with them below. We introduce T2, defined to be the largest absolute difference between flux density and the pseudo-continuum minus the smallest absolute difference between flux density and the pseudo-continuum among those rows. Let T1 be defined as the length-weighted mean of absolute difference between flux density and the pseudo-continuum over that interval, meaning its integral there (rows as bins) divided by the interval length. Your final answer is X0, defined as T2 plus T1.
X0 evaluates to 0.69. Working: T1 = 0.15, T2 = 0.55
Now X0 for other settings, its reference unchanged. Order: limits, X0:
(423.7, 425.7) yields 0.39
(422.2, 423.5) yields 0.73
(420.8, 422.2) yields 0.30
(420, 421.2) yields 0.33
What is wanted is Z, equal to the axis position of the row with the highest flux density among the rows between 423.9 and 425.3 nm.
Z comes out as 424.591 nm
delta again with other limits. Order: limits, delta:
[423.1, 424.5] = 1.10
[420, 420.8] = 1.04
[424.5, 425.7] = 1.05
